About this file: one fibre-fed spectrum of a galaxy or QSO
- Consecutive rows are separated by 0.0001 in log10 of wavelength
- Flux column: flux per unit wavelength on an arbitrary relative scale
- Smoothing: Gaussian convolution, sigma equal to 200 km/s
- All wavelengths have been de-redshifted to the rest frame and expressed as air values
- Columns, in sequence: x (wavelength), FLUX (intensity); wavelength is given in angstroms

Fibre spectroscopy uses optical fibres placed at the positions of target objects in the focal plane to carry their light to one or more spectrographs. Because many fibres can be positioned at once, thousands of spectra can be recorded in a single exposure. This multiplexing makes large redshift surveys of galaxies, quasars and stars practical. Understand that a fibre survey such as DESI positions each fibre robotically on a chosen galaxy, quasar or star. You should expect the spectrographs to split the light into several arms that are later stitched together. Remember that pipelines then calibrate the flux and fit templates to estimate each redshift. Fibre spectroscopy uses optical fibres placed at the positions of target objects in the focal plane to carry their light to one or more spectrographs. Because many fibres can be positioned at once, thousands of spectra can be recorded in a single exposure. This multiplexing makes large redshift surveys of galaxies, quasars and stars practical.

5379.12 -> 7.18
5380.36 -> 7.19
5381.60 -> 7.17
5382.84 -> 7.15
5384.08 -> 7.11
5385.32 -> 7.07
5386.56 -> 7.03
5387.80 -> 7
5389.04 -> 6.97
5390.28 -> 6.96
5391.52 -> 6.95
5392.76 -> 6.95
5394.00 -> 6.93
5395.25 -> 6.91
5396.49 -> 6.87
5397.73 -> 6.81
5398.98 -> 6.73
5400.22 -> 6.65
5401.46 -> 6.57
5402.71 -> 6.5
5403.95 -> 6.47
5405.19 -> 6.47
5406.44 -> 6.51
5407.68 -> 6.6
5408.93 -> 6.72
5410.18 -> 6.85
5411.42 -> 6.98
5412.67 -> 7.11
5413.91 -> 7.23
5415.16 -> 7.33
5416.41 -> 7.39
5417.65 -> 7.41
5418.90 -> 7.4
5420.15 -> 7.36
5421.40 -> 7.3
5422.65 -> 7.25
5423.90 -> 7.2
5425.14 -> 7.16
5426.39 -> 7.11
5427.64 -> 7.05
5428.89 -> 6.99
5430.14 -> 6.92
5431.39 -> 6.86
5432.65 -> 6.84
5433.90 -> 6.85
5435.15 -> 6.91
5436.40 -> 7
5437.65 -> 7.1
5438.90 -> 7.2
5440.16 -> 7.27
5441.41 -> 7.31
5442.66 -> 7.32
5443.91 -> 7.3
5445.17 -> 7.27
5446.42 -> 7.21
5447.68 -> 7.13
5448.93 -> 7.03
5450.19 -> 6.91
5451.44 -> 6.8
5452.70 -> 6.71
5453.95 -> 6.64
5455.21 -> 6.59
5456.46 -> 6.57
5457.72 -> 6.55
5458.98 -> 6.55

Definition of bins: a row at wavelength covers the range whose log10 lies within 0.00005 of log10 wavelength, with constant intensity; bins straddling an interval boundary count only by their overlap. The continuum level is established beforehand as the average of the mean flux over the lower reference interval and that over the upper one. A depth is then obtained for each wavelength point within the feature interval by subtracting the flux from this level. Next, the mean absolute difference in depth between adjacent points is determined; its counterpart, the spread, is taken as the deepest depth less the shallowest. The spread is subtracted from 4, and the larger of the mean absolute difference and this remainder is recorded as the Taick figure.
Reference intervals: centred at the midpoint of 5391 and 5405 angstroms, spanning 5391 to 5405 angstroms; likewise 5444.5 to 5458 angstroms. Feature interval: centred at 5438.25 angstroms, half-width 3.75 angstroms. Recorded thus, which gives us 3.600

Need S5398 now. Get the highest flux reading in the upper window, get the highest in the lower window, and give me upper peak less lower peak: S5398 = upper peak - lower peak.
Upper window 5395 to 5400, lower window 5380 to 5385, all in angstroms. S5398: -0.28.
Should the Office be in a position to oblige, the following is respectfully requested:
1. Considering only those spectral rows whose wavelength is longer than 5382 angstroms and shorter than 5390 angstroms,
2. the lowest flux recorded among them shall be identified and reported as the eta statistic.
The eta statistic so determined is 6.97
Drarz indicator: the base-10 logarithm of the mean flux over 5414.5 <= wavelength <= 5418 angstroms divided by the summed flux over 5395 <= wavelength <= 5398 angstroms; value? -0.446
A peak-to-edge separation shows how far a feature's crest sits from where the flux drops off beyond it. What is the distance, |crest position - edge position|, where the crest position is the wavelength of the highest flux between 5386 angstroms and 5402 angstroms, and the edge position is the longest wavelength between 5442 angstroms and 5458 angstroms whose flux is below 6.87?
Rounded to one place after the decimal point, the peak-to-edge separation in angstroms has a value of 71.2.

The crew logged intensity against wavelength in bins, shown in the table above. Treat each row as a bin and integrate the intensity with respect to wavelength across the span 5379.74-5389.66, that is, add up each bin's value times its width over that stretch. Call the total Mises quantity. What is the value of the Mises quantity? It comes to 70.3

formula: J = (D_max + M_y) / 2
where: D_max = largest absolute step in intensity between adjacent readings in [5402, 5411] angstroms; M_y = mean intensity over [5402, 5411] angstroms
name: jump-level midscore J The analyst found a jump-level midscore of 3.36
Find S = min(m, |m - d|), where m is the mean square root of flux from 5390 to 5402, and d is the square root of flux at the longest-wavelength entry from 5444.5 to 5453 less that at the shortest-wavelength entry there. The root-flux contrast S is 2.61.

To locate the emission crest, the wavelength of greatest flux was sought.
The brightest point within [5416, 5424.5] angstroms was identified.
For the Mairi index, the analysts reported 5417.65 angstroms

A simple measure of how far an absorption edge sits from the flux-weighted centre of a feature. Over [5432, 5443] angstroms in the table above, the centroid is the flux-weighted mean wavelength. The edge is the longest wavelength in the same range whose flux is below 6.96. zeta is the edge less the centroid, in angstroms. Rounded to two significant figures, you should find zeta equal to -2.6 angstroms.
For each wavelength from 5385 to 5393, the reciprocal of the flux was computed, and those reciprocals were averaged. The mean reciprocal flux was 0.143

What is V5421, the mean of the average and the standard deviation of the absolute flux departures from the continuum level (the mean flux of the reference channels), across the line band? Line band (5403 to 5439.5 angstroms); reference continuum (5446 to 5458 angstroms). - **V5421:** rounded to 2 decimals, 0.24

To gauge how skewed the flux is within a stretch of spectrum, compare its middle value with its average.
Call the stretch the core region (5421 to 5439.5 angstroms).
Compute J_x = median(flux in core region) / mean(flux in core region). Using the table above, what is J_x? 1.00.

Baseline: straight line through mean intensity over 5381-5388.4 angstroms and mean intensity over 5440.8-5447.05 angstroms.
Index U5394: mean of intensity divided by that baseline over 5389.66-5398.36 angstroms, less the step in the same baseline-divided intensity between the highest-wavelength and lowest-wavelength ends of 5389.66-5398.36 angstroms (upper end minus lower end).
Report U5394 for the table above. 0.995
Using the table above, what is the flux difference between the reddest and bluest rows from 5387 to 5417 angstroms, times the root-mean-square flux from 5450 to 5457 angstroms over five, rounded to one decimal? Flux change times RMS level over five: 0.5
